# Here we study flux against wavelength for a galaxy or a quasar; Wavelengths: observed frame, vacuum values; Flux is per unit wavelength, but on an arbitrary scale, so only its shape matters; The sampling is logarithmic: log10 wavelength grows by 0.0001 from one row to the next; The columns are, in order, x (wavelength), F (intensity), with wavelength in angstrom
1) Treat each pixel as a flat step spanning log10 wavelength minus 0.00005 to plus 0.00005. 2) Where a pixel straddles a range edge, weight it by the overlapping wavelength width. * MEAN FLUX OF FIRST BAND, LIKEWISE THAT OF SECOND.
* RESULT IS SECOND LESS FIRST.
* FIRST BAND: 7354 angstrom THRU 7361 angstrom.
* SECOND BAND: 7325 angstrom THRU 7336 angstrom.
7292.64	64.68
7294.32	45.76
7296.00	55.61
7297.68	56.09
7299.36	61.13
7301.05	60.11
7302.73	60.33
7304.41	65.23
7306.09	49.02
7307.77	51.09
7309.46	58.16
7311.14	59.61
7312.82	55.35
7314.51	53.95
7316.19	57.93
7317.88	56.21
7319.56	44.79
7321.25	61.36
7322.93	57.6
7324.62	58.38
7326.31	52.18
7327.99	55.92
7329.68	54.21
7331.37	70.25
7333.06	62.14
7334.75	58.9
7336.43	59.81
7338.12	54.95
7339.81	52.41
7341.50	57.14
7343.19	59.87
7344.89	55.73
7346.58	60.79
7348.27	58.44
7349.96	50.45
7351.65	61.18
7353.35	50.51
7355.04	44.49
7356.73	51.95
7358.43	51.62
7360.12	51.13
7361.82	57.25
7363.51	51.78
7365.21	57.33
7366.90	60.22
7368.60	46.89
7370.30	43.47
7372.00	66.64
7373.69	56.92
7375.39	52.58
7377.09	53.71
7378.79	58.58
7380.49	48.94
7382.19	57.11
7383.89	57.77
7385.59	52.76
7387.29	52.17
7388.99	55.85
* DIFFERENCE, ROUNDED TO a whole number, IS 9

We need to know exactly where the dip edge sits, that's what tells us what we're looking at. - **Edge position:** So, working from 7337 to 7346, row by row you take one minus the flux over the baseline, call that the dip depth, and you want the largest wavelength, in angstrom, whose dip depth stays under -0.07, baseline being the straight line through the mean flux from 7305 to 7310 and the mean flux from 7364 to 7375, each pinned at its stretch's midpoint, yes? 7343.19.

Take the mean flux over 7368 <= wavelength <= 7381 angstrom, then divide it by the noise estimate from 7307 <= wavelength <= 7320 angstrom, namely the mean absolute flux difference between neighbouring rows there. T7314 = 12.0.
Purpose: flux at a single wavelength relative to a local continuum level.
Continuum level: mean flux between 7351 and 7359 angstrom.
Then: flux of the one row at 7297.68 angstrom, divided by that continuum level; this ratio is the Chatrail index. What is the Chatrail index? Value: 1.08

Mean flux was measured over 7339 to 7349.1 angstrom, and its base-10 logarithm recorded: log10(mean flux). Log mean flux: 1.76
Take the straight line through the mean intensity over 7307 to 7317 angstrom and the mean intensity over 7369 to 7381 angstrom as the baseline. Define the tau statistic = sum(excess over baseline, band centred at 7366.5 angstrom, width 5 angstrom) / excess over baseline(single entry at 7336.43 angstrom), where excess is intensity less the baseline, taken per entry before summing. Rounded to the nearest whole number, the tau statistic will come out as 0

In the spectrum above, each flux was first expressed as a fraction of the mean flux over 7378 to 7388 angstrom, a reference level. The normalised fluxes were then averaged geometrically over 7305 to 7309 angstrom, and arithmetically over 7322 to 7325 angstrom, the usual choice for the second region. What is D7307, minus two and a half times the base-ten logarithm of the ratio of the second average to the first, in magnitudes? -0.16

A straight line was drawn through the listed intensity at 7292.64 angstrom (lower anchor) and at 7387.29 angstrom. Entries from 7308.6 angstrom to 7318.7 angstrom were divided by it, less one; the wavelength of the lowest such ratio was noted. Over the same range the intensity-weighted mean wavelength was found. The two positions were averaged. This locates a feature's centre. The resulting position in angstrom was 7314.1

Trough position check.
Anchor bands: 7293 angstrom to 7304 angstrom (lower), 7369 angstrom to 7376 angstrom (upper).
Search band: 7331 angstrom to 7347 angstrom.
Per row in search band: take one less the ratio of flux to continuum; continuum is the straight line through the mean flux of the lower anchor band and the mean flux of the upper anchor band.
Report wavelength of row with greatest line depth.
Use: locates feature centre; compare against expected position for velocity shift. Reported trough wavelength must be 7339.81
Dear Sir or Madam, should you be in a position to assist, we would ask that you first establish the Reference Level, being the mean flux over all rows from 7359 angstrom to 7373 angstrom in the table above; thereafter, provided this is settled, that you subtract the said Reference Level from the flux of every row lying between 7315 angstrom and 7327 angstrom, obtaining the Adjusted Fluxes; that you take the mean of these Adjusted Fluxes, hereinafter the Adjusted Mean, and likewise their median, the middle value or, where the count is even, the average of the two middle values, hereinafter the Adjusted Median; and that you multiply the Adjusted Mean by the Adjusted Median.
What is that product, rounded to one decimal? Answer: 3.8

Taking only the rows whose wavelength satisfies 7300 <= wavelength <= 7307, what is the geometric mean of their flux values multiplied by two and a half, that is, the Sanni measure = 146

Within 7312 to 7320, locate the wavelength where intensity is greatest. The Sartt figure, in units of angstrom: 7316.19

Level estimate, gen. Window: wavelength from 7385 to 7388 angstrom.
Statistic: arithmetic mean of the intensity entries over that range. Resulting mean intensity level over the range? 52.5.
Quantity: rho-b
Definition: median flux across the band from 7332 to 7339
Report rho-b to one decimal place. 59.4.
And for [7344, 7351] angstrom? 57.1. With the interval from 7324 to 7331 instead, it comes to 55.1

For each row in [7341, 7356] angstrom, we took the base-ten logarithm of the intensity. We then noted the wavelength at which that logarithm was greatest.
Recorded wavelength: 7351.65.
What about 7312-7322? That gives 7321.25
